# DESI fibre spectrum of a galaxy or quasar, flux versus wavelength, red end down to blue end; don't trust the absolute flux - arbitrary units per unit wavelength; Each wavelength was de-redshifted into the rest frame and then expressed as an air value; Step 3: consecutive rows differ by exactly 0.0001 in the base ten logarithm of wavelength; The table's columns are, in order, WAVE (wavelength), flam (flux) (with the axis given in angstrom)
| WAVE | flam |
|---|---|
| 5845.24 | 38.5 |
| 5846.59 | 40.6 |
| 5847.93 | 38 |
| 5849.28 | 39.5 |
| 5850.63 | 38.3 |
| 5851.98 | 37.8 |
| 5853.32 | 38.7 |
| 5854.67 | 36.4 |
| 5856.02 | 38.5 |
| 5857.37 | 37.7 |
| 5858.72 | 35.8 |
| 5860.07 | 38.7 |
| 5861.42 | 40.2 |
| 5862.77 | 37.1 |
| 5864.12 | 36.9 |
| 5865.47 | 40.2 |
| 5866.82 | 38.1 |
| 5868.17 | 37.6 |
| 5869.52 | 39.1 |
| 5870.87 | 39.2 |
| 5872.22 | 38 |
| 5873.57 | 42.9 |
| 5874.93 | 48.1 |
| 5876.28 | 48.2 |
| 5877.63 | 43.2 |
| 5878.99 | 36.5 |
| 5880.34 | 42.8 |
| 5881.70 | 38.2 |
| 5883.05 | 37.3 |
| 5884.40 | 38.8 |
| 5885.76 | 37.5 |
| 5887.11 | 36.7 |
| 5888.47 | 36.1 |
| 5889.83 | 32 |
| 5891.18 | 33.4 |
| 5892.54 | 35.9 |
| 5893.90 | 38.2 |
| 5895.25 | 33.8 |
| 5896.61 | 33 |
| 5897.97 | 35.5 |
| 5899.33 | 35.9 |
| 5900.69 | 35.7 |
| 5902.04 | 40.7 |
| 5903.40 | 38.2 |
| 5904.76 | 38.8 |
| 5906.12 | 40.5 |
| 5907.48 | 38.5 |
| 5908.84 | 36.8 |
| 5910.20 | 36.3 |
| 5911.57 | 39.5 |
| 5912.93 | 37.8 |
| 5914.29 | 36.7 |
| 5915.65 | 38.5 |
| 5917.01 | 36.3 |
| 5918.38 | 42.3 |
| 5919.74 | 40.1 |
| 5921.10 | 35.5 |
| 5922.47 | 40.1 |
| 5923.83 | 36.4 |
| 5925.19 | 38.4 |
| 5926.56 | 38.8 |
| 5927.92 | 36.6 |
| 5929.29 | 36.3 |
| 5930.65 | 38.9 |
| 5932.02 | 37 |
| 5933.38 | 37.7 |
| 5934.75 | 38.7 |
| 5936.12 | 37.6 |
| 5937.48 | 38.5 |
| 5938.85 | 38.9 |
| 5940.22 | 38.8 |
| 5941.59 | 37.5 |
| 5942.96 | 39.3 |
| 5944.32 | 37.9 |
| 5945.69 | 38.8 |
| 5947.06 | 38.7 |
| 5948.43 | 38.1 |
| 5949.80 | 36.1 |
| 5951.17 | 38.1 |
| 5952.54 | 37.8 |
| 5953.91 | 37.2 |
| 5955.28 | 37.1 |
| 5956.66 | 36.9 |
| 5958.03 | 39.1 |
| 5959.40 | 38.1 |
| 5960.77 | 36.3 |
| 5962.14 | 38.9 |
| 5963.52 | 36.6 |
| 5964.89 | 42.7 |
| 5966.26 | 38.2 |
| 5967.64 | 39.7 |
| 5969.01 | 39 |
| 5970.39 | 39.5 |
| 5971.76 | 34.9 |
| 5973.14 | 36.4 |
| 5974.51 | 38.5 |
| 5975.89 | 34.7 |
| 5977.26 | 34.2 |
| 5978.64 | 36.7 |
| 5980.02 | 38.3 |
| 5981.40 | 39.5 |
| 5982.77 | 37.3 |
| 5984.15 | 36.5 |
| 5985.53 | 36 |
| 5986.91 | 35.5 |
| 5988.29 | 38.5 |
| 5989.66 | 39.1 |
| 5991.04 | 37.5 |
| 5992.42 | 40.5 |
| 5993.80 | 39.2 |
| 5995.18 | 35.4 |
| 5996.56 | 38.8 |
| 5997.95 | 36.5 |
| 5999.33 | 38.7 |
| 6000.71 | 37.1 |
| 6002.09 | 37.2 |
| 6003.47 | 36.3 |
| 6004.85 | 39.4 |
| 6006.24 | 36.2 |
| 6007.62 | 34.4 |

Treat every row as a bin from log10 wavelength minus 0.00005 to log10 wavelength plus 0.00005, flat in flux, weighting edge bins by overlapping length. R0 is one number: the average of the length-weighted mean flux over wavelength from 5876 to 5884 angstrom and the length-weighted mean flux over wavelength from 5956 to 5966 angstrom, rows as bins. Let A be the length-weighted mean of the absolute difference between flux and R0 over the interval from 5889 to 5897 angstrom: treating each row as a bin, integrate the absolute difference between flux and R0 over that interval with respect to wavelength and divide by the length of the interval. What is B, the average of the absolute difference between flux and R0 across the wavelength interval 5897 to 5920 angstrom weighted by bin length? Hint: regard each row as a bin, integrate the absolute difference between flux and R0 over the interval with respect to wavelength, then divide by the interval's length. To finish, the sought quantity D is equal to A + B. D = 7.2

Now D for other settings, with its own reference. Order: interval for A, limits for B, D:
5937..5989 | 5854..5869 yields 3.8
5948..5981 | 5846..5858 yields 3.5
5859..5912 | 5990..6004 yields 4.8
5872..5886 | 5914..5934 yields 5.7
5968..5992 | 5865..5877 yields 5.3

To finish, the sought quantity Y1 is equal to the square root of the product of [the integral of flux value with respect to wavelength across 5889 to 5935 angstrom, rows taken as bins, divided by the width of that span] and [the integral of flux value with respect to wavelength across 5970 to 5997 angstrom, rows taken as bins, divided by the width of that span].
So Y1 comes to 37.3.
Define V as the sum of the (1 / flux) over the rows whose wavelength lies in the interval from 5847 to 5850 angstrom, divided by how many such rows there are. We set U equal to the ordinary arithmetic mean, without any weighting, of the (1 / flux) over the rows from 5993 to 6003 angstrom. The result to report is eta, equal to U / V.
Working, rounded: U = 0.0267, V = 0.0258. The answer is 1.03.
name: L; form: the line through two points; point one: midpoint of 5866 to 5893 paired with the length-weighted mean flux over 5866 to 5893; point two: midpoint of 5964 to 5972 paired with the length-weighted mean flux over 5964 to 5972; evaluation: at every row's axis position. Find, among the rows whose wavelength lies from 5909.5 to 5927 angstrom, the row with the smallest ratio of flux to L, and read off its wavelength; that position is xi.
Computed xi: 5921.10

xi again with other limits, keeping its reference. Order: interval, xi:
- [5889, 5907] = 5889.83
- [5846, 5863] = 5858.72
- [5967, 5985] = 5977.26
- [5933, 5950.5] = 5949.80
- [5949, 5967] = 5949.80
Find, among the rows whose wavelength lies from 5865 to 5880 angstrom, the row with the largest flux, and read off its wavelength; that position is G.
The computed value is 5876.28 angstrom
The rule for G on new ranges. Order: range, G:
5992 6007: 5992.42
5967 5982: 5967.64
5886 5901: 5893.90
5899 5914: 5902.04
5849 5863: 5861.42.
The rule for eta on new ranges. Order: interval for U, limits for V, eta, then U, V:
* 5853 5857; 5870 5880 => 1.11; 0.0264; 0.0239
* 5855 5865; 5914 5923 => 1.02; 0.0265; 0.0261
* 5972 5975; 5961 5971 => 1.05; 0.0267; 0.0255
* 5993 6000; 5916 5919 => 1.04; 0.0266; 0.0256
